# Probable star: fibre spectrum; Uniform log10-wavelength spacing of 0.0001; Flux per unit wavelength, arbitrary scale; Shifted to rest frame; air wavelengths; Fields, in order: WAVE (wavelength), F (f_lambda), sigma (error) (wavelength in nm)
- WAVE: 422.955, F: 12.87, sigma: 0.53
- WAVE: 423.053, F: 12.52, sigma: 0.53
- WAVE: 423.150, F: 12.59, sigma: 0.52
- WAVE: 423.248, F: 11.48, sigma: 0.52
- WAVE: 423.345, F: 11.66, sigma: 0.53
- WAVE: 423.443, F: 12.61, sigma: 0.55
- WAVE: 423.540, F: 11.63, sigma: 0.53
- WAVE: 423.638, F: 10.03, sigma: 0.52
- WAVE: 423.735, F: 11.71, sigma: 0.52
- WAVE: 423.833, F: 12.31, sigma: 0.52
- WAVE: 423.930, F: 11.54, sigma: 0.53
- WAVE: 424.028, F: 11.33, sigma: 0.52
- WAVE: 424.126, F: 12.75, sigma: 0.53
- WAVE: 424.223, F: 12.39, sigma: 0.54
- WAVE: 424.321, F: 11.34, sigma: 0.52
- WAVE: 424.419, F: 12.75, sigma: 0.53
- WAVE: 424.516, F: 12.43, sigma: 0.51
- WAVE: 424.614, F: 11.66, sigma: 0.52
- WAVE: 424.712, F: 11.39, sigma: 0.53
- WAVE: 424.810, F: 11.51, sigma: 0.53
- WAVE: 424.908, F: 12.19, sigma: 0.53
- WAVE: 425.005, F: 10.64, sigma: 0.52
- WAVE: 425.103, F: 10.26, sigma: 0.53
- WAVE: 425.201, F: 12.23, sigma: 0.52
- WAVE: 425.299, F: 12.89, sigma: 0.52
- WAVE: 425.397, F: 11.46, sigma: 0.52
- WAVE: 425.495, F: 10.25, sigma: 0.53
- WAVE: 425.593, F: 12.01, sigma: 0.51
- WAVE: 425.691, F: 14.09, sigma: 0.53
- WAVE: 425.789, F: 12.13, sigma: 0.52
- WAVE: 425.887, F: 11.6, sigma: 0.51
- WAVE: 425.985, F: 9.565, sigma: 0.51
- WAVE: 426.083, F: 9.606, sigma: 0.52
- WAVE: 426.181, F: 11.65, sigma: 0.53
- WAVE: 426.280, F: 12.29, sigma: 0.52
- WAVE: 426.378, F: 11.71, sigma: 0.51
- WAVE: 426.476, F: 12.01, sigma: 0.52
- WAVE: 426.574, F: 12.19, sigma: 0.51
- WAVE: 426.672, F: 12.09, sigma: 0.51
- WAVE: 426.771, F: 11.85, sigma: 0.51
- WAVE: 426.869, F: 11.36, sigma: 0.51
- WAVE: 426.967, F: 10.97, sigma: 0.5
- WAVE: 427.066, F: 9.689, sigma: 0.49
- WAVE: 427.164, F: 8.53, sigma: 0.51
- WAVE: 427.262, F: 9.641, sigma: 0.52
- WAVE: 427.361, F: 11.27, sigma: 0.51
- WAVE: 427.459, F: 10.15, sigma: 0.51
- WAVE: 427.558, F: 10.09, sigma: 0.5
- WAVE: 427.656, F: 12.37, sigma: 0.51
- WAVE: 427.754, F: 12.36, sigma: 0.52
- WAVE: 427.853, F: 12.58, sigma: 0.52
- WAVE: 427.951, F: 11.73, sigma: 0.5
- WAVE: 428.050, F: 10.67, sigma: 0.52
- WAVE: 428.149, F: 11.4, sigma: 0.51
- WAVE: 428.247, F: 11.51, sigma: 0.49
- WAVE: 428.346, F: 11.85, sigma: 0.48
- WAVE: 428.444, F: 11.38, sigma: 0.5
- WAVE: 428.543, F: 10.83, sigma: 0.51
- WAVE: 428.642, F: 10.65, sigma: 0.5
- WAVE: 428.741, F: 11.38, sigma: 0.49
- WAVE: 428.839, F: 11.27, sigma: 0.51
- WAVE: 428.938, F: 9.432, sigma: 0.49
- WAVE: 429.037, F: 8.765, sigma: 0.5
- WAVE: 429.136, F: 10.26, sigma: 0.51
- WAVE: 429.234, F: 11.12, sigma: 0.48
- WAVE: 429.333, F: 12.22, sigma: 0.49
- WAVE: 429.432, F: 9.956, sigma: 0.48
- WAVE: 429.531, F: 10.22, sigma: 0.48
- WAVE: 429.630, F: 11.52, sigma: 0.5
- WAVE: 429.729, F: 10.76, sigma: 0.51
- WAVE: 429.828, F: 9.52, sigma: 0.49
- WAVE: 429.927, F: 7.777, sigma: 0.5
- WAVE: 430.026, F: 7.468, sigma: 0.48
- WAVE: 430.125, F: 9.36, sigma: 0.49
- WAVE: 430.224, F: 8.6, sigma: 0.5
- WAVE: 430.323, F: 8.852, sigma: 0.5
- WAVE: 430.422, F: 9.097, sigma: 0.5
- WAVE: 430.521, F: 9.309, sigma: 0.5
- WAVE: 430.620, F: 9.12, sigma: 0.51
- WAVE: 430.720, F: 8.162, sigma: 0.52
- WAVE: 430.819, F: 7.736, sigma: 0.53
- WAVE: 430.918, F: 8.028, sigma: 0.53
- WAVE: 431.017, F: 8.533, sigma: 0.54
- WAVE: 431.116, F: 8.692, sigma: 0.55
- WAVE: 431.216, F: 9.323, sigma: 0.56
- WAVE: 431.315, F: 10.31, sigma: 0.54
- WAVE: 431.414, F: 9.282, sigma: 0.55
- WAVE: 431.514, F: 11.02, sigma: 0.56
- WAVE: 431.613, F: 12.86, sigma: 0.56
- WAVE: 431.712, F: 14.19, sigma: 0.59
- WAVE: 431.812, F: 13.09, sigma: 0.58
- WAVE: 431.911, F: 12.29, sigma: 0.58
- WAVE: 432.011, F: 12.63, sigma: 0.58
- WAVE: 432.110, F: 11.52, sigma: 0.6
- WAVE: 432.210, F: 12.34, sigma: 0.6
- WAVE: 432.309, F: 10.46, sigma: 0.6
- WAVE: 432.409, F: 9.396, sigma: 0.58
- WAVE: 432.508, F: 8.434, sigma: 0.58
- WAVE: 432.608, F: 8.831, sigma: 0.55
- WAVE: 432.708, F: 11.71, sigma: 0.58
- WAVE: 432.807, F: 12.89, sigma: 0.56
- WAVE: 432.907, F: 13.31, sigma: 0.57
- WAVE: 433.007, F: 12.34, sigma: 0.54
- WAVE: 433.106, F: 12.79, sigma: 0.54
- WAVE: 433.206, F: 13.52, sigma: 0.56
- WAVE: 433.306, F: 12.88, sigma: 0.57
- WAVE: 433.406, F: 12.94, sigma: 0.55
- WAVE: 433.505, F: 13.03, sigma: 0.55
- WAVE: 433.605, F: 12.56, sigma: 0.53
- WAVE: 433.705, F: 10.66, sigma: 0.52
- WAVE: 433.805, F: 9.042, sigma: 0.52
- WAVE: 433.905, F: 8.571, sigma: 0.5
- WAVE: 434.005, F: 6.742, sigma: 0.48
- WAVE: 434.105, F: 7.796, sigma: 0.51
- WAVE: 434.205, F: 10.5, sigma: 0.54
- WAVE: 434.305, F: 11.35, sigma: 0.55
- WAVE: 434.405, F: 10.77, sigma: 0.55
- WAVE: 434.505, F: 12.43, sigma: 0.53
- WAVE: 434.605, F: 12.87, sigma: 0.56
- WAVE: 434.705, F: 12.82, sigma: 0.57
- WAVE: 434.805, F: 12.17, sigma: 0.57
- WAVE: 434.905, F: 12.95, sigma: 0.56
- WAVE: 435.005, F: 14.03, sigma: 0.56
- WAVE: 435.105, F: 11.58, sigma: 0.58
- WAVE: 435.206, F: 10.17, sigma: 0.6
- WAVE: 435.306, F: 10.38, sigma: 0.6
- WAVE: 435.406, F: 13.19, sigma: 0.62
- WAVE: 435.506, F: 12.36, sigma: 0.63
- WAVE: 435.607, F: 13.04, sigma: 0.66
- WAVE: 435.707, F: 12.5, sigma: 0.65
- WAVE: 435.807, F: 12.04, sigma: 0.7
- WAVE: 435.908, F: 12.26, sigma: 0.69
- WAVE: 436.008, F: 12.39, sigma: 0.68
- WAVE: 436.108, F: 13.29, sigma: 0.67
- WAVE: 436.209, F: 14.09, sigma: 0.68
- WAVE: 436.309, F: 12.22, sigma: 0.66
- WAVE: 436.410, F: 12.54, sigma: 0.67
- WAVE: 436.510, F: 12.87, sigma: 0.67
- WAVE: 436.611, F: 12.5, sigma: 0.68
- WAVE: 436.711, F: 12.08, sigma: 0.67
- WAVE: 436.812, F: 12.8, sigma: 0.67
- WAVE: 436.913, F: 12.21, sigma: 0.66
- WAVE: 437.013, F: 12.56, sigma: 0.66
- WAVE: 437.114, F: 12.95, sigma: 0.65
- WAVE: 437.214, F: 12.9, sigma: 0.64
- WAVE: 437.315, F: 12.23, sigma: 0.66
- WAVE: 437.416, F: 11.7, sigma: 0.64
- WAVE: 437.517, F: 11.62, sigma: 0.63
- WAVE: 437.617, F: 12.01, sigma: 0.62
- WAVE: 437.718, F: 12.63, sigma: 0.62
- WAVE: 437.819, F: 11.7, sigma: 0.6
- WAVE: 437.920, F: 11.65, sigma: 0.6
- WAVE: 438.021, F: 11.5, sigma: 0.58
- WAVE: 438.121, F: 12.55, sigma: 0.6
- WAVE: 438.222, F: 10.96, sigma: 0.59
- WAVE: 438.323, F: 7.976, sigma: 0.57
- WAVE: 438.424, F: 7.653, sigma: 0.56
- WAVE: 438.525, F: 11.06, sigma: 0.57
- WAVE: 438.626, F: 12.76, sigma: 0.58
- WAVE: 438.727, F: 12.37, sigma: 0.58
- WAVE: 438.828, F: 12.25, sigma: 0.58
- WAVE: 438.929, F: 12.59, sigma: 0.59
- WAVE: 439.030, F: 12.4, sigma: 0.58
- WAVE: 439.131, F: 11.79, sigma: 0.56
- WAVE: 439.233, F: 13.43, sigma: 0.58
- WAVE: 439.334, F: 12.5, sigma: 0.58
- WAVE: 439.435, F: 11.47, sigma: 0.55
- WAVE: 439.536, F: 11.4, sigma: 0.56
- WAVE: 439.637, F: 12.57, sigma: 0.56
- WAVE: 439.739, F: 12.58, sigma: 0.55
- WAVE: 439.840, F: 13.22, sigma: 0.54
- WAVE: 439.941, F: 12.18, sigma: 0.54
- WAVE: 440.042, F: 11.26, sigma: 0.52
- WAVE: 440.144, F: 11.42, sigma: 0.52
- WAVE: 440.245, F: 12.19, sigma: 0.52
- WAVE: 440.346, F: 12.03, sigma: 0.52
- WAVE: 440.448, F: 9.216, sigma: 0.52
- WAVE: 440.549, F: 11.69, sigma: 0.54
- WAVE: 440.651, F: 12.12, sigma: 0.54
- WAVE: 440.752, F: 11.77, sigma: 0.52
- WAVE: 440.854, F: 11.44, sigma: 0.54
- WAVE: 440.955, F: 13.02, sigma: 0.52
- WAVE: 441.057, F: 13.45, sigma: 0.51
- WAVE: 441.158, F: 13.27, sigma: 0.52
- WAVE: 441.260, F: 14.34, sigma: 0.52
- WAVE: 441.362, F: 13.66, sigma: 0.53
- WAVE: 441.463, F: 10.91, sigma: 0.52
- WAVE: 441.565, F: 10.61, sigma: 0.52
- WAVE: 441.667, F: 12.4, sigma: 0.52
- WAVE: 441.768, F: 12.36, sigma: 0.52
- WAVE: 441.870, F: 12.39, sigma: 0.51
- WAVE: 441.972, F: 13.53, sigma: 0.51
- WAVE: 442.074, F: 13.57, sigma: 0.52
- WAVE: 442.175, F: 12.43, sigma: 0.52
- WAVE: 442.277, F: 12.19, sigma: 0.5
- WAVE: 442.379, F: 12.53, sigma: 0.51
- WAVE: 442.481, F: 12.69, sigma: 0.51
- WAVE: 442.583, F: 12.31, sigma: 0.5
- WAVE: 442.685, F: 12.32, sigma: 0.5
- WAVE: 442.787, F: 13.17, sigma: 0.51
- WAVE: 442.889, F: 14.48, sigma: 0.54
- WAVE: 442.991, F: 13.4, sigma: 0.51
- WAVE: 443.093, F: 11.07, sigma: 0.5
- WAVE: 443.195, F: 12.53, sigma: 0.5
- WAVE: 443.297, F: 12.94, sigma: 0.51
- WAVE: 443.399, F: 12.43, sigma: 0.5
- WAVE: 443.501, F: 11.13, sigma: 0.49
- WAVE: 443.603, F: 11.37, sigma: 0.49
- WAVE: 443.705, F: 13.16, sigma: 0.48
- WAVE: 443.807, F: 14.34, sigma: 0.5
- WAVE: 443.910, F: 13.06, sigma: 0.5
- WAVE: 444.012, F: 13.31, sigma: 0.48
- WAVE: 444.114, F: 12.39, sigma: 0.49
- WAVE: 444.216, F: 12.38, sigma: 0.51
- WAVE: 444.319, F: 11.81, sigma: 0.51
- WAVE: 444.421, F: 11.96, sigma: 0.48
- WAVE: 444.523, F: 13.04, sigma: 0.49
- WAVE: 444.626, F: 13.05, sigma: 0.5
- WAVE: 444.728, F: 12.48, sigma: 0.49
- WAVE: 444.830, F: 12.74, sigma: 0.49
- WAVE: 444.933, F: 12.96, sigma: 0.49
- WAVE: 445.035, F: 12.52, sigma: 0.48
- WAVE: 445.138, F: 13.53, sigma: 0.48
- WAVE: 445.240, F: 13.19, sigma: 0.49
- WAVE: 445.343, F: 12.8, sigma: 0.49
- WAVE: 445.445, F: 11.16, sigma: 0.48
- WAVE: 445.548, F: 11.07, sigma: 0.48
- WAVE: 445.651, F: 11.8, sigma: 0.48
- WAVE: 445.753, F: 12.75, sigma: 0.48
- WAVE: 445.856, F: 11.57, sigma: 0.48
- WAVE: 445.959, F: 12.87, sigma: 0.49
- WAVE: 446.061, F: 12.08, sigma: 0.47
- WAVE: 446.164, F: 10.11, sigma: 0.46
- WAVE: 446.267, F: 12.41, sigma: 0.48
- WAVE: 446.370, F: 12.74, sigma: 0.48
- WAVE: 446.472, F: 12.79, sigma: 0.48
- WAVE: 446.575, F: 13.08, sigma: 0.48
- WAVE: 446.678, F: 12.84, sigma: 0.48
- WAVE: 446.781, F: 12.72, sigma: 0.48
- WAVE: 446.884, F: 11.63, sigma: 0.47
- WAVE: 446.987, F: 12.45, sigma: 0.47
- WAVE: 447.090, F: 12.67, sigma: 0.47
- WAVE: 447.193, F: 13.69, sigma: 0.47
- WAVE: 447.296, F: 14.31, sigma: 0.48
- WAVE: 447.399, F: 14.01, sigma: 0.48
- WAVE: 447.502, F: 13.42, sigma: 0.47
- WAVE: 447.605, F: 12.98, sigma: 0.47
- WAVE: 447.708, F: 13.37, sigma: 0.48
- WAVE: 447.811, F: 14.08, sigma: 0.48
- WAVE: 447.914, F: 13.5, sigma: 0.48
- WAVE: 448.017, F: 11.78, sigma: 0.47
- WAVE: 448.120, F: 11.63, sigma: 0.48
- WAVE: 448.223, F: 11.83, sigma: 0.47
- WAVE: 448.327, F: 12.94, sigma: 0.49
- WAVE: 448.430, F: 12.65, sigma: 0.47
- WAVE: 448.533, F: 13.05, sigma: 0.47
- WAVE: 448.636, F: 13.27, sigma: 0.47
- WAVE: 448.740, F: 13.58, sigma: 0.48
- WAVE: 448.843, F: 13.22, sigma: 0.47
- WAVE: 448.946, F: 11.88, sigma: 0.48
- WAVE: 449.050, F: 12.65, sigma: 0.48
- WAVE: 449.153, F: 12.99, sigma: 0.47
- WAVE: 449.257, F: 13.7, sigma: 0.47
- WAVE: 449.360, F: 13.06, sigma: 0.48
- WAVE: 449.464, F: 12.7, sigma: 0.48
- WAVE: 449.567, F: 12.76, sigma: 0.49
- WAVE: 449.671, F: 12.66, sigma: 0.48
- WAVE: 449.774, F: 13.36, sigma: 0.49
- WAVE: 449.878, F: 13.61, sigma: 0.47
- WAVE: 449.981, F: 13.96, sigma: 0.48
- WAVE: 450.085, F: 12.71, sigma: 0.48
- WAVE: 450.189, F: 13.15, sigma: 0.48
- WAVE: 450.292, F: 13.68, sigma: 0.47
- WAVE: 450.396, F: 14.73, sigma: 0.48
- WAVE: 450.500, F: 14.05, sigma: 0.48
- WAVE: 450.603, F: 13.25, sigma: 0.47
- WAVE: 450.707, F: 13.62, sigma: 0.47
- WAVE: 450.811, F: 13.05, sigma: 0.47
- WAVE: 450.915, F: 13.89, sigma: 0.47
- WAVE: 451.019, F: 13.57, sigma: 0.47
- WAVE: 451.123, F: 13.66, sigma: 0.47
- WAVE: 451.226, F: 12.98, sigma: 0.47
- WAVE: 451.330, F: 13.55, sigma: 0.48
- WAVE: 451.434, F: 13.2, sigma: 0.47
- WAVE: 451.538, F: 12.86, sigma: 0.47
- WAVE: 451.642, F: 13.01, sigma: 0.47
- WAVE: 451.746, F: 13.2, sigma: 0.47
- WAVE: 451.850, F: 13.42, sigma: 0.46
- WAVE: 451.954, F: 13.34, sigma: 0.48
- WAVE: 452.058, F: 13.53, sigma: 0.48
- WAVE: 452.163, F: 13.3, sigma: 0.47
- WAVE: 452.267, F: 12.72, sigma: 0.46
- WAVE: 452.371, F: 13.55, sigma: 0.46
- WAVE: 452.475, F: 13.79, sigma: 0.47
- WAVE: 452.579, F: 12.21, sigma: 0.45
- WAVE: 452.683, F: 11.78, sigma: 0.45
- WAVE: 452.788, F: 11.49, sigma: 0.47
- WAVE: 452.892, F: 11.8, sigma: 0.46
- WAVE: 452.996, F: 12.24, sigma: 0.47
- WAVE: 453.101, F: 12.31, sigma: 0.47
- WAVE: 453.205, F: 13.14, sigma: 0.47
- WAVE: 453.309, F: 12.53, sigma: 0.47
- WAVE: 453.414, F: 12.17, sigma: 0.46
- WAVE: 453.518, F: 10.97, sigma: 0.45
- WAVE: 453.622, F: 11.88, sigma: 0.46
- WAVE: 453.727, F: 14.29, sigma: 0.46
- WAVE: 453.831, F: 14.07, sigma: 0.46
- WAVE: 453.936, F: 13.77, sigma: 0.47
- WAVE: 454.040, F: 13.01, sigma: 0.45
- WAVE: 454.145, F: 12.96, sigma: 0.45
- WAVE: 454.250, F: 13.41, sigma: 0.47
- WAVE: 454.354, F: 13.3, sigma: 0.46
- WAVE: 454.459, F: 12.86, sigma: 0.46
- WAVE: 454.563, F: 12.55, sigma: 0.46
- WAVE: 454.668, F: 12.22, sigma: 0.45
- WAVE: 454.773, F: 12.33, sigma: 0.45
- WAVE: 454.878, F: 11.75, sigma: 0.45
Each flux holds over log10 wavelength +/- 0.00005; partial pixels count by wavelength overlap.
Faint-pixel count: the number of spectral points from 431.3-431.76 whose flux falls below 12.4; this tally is 3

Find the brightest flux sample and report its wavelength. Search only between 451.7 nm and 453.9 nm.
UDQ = 453.727 nm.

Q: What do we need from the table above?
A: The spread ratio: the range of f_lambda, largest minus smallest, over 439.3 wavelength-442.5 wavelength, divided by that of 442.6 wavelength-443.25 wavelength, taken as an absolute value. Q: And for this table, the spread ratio 1.5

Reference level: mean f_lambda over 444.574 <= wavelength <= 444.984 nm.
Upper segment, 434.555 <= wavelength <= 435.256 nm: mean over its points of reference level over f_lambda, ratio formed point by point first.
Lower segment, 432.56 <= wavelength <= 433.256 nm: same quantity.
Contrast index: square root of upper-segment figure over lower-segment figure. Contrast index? 0.99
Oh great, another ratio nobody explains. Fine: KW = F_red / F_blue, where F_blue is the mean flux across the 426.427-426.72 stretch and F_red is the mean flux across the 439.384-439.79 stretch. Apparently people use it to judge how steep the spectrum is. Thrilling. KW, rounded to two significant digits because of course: 0.99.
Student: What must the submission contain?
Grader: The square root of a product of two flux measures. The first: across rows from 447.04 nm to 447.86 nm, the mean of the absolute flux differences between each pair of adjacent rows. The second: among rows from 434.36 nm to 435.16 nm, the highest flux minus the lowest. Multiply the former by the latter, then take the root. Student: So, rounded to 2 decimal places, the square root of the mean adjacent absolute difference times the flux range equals 1.38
